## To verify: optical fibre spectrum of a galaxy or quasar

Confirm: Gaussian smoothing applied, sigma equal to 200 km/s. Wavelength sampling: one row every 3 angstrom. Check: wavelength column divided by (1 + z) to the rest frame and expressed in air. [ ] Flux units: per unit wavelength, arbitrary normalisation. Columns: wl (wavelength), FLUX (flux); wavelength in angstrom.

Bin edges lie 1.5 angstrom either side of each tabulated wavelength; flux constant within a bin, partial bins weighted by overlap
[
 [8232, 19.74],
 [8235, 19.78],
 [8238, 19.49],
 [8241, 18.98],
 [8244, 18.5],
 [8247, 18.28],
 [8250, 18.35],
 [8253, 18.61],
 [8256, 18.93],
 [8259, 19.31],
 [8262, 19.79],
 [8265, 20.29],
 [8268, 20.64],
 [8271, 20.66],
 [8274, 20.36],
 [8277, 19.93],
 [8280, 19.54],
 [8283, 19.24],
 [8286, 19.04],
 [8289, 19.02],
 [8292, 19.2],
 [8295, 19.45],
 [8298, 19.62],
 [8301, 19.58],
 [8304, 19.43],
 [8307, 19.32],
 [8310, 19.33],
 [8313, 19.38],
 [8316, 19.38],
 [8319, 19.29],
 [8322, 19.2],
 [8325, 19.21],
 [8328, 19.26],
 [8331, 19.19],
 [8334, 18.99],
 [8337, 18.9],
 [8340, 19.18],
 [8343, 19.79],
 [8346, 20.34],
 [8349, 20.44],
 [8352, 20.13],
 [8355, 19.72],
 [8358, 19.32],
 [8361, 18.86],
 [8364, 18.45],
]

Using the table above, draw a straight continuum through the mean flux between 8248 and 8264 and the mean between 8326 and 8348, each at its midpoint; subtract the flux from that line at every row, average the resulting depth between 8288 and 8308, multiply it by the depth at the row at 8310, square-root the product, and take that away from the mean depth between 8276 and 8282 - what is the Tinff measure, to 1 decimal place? -0.7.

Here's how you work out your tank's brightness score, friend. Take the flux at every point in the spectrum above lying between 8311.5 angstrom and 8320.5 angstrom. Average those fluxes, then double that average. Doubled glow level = 38.7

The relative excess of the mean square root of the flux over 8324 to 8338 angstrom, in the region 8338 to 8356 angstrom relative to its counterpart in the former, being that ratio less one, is 0.021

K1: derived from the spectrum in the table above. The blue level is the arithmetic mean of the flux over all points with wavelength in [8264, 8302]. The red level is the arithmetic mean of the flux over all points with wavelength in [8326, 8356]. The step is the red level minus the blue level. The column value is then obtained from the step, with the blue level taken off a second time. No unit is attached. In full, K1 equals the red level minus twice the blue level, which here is -19.9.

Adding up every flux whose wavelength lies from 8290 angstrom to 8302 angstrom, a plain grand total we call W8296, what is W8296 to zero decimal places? 78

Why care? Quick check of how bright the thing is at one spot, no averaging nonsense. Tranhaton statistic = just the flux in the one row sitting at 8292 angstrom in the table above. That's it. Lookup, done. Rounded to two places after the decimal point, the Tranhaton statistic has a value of 19.20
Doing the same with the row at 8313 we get 19.38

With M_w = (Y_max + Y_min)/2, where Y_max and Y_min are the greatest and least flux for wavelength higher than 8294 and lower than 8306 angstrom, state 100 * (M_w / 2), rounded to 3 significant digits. 976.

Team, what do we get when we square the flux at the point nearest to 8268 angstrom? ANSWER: 426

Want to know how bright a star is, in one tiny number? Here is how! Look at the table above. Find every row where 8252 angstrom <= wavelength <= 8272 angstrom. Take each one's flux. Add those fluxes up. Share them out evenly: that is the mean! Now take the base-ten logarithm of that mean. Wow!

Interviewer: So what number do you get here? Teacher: 1.30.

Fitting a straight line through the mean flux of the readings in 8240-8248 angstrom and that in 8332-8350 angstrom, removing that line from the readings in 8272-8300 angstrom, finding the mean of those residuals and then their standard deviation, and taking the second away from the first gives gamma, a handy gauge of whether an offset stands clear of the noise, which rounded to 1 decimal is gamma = 0.0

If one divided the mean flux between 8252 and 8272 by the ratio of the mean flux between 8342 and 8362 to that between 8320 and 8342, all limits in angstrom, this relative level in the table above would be 19.08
